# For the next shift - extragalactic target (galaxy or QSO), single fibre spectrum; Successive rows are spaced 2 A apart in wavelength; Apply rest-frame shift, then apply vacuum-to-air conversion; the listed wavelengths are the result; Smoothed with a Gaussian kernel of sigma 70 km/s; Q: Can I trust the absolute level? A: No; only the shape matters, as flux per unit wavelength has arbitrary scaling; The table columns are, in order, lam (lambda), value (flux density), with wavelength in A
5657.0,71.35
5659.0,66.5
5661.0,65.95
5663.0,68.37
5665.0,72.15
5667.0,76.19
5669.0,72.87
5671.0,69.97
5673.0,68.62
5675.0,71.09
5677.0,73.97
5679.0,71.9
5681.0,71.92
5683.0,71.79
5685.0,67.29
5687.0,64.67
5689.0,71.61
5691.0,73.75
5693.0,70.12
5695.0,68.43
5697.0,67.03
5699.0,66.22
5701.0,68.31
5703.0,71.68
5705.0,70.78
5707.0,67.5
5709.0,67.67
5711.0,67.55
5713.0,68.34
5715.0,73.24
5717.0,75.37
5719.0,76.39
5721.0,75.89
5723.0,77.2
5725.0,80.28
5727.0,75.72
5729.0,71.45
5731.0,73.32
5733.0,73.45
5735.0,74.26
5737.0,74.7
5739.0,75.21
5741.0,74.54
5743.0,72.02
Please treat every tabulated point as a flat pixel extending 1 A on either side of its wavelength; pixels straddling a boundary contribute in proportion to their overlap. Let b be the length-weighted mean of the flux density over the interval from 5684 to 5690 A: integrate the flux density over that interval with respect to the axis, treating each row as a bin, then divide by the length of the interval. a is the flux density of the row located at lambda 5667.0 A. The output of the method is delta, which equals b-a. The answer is -8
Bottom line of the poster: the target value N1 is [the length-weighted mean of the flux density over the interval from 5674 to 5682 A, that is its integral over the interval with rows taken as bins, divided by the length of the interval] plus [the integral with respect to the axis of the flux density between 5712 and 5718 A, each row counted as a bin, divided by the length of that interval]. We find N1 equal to 145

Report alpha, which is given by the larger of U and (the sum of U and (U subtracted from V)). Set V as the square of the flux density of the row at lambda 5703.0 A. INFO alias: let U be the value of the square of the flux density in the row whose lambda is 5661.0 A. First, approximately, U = 4349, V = 5138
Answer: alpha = 5138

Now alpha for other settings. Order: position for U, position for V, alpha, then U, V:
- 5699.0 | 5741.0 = 5556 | 4385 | 5556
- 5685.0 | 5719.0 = 5835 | 4528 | 5835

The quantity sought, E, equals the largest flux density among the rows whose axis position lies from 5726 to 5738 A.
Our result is 75.72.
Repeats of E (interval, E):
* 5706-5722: 76.39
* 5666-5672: 76.19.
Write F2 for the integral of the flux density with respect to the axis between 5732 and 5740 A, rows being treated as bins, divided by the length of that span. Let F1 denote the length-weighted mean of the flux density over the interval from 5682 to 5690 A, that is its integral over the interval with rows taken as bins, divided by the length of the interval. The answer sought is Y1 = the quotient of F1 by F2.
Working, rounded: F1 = 69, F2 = 74.4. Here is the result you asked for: 0.93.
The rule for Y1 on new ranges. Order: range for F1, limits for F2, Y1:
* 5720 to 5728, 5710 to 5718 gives 1.09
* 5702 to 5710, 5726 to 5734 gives 0.94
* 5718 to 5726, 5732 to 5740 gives 1.04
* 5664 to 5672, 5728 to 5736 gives 1.00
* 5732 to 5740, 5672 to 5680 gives 1.04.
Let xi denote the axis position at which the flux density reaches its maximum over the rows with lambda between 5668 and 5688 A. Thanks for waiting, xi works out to 5677.0 A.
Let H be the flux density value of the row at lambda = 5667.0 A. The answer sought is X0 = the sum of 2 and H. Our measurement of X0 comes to 78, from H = 76.19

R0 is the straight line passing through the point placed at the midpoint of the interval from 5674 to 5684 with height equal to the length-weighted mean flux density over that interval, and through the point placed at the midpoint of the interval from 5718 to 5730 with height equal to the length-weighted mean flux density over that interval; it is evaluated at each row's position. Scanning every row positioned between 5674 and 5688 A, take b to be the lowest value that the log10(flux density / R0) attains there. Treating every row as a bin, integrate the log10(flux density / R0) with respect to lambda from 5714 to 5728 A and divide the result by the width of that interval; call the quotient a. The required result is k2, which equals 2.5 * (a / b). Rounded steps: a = 0.002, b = -0.052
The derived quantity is -0.11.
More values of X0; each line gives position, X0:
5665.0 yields 74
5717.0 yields 77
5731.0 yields 75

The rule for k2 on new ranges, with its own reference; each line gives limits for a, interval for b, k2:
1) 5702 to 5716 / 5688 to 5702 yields 1.67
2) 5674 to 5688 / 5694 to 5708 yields 0.64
